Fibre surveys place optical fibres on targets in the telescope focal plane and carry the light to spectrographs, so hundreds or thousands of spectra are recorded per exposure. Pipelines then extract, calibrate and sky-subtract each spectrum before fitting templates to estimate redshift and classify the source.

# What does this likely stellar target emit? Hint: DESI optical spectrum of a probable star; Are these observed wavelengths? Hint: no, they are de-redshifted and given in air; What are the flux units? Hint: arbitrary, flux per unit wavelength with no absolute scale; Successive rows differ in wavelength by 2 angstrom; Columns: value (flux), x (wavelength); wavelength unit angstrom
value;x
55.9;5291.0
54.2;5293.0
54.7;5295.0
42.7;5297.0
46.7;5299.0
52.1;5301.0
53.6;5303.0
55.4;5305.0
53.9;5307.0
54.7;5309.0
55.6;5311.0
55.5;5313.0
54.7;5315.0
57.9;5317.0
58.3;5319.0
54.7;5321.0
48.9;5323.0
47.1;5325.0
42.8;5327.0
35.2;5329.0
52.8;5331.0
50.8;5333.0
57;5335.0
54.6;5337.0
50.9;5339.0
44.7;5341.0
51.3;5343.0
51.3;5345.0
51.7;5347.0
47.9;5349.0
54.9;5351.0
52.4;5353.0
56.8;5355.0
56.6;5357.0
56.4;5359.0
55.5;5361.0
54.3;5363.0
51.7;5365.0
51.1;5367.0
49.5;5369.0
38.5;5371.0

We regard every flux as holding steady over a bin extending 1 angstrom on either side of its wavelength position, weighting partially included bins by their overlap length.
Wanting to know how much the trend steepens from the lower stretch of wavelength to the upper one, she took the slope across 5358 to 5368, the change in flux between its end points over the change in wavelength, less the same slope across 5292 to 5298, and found 2.2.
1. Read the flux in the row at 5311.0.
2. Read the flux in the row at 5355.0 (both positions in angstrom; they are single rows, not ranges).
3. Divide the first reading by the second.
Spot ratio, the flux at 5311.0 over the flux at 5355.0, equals 0.98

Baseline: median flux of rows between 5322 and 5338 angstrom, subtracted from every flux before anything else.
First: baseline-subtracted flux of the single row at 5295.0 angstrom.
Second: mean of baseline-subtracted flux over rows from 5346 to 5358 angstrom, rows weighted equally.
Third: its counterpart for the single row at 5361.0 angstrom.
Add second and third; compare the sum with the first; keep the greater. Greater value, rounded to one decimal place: 9.2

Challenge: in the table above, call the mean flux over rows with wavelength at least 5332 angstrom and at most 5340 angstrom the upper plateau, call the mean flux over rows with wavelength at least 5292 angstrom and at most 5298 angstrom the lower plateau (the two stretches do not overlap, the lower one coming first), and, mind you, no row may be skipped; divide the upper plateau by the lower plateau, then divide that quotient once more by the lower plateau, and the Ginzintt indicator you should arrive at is 0.021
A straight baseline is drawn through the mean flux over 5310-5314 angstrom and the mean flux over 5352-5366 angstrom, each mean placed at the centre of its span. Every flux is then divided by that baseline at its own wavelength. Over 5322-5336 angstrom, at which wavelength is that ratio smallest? 5329.0 angstrom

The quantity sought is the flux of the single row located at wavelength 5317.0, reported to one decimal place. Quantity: 57.9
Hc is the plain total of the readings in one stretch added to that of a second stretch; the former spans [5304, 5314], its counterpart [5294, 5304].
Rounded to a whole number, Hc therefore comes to 525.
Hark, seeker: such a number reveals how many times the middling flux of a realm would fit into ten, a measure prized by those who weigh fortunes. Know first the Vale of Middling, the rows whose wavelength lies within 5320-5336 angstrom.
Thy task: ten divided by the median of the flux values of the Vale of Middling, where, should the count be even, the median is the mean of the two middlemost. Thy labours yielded 0.201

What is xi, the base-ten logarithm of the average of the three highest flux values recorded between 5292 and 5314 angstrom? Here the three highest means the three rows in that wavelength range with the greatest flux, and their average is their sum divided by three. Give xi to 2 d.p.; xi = 1.74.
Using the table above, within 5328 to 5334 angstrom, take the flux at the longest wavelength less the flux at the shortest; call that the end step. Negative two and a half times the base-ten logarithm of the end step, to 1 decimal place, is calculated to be -3.0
